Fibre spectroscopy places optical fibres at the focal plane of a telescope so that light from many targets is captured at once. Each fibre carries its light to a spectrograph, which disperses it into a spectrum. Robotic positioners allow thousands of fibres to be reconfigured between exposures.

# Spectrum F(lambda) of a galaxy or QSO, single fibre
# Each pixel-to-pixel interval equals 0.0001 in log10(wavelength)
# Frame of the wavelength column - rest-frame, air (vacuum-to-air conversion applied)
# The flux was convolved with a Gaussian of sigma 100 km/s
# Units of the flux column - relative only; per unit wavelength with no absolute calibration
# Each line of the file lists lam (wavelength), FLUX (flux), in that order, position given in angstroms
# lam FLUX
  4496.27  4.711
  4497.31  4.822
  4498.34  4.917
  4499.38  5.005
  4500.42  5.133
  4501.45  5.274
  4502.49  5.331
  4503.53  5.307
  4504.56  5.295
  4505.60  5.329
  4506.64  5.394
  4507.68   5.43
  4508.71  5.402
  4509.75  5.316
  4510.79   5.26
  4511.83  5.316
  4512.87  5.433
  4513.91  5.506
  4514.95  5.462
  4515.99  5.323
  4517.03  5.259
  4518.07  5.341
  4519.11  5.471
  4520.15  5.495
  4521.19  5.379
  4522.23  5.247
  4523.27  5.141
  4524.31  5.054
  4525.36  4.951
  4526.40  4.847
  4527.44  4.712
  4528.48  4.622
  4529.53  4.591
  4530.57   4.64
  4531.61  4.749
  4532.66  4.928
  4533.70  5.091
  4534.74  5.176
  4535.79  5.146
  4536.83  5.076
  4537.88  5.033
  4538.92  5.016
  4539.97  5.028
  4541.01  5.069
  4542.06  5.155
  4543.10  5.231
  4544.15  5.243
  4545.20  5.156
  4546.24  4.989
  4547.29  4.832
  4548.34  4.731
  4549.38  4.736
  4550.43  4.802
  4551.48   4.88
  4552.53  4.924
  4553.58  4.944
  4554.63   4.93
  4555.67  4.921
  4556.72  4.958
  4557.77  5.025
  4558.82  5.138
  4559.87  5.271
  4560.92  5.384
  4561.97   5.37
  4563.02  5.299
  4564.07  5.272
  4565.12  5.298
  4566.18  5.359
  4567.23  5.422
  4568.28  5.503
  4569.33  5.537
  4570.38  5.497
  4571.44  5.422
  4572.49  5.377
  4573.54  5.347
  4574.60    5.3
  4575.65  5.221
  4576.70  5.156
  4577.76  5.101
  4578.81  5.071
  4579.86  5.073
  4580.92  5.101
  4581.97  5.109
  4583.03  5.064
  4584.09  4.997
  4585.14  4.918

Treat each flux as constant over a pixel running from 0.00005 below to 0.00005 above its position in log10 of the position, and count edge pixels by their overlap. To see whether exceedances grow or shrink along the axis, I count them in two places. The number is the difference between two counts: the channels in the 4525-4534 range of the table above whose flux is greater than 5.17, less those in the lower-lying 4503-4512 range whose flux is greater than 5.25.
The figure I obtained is -9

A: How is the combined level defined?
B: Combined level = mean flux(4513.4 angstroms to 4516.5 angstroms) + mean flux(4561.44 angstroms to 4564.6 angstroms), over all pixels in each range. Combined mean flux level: 10.7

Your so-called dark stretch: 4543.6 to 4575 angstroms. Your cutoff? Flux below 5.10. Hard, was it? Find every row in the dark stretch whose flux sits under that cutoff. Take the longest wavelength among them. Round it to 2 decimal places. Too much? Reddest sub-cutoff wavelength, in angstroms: 4557.77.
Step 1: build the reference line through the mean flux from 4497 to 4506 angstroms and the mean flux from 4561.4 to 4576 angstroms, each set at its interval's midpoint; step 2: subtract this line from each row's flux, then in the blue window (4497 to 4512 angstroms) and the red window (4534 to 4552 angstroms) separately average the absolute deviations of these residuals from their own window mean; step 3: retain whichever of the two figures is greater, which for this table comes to 0.15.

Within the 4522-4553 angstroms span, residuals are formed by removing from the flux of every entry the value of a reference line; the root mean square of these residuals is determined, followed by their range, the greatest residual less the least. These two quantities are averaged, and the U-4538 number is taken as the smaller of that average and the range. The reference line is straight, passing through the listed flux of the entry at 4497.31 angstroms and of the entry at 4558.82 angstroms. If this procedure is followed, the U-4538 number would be 0.45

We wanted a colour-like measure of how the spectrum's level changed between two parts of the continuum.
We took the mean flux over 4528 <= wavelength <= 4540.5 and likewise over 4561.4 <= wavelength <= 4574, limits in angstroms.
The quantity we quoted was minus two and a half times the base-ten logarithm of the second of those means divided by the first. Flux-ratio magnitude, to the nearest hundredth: -0.10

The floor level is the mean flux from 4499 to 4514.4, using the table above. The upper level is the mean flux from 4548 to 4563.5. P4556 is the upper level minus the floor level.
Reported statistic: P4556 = -0.29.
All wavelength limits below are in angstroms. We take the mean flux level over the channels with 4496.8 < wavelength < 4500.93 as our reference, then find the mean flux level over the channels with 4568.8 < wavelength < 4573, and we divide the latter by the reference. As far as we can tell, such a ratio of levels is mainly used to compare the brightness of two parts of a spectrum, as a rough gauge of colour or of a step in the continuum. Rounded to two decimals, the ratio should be 1.10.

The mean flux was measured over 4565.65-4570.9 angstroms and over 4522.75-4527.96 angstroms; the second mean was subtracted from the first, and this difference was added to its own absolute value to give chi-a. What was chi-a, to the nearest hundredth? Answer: 1.05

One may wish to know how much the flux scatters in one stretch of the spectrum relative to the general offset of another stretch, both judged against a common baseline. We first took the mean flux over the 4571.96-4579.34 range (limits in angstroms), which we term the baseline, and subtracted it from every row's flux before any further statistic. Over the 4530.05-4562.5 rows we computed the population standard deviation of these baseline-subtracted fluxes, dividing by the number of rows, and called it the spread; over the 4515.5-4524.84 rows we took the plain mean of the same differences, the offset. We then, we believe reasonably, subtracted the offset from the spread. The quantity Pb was 0.11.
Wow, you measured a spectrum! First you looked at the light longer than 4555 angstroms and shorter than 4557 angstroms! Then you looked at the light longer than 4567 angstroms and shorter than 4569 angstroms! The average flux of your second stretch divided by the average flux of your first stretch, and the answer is 1.11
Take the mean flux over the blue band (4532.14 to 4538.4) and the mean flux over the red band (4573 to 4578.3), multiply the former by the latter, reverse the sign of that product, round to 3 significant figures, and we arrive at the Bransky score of -26.5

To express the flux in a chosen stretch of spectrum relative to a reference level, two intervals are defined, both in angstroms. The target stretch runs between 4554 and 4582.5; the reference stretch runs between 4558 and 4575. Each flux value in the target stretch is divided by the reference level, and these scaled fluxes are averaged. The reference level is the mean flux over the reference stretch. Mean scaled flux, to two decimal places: 0.98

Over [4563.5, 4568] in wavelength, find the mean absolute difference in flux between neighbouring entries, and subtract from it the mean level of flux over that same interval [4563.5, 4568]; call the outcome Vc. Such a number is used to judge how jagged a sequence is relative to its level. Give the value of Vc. -5.29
